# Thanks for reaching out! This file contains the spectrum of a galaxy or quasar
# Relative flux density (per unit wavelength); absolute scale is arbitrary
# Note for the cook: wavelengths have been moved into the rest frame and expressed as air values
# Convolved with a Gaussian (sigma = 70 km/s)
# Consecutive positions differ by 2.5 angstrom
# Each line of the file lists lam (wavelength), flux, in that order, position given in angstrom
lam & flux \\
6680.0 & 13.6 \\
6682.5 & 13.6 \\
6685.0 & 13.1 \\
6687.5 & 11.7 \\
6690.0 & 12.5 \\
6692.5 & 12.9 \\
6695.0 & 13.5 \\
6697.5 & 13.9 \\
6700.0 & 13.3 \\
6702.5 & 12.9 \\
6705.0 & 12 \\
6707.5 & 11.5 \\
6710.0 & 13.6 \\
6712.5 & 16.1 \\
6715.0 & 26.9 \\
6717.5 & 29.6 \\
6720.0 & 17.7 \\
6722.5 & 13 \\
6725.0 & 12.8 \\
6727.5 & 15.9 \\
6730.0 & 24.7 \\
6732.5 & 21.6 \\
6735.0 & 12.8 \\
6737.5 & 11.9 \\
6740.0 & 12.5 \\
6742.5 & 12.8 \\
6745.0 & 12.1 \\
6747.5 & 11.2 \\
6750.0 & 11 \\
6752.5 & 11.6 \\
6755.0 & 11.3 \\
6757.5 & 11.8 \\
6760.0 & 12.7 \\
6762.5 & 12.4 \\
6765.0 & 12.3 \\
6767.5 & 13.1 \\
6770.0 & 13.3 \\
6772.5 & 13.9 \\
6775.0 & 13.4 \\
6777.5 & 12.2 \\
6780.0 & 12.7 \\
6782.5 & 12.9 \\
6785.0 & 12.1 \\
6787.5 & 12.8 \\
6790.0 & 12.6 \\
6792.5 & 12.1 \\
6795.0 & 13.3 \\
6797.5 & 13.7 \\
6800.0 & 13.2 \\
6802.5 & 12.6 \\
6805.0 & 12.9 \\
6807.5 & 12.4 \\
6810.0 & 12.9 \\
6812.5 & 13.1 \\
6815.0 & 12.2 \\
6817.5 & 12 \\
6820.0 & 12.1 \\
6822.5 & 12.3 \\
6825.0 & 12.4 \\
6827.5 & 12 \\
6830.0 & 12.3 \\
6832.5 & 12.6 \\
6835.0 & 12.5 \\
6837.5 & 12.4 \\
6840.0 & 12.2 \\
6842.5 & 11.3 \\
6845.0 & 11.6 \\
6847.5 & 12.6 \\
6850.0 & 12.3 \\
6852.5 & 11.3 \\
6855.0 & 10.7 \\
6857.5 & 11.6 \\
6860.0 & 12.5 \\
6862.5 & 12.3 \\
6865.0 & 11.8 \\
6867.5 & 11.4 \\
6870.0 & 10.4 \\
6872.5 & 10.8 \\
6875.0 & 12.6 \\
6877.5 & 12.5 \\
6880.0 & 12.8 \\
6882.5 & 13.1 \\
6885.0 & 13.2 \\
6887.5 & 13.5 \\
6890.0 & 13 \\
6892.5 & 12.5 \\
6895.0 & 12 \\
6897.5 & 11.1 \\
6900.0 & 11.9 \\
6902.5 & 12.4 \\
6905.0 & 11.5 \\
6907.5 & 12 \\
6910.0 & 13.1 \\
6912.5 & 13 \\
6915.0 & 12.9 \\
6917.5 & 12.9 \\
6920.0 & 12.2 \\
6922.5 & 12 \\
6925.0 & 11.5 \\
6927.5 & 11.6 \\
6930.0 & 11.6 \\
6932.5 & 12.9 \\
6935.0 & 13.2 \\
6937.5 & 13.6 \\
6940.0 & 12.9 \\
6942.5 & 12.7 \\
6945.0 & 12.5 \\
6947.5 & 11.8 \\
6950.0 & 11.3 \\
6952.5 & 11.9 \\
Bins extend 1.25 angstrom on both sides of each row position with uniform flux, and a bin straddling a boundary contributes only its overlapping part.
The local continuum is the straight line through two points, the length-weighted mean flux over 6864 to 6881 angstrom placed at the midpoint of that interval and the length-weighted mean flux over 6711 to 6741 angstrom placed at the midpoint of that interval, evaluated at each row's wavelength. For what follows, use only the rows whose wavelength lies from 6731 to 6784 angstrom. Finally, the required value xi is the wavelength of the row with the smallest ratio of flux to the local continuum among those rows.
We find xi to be 6750.0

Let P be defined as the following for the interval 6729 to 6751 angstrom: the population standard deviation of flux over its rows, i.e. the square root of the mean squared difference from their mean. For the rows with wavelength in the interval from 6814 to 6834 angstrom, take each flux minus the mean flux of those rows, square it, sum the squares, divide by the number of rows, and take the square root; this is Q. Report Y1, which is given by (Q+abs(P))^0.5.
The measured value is 2.2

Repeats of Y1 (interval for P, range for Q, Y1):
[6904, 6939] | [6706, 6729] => 2.6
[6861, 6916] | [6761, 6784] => 1.2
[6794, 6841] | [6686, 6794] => 2.1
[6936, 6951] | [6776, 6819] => 1.1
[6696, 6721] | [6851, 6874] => 2.6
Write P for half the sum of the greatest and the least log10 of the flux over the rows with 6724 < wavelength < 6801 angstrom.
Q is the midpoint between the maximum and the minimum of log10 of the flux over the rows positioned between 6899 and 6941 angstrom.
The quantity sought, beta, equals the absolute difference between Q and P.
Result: 0.120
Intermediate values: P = 1.22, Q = 1.10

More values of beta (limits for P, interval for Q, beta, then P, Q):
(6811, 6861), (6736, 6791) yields 0.019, 1.07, 1.09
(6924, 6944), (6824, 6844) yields 0.020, 1.10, 1.08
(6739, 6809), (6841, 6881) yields 0.030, 1.09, 1.06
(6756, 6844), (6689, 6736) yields 0.168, 1.10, 1.27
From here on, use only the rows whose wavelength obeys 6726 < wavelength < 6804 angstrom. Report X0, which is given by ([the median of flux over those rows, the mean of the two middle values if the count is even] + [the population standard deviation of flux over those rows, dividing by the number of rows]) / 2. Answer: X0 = 7.7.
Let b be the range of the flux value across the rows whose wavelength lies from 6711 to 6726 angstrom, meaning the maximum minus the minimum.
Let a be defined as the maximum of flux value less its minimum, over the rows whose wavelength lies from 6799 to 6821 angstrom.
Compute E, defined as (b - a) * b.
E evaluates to 262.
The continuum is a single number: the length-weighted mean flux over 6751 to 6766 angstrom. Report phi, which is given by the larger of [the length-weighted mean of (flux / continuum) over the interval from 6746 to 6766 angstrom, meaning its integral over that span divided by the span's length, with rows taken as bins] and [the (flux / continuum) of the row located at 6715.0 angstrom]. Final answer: 2.24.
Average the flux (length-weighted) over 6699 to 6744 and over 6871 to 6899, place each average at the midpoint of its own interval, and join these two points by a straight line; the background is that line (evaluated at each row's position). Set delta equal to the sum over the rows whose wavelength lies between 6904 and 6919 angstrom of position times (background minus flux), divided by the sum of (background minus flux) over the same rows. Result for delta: 6914.6 angstrom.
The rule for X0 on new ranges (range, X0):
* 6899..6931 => 6.3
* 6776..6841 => 6.4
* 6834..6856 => 6.4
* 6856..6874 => 6.2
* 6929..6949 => 6.7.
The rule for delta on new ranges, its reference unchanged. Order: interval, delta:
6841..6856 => 6849.0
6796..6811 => 6804.4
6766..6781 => 6774.2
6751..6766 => 6758.1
